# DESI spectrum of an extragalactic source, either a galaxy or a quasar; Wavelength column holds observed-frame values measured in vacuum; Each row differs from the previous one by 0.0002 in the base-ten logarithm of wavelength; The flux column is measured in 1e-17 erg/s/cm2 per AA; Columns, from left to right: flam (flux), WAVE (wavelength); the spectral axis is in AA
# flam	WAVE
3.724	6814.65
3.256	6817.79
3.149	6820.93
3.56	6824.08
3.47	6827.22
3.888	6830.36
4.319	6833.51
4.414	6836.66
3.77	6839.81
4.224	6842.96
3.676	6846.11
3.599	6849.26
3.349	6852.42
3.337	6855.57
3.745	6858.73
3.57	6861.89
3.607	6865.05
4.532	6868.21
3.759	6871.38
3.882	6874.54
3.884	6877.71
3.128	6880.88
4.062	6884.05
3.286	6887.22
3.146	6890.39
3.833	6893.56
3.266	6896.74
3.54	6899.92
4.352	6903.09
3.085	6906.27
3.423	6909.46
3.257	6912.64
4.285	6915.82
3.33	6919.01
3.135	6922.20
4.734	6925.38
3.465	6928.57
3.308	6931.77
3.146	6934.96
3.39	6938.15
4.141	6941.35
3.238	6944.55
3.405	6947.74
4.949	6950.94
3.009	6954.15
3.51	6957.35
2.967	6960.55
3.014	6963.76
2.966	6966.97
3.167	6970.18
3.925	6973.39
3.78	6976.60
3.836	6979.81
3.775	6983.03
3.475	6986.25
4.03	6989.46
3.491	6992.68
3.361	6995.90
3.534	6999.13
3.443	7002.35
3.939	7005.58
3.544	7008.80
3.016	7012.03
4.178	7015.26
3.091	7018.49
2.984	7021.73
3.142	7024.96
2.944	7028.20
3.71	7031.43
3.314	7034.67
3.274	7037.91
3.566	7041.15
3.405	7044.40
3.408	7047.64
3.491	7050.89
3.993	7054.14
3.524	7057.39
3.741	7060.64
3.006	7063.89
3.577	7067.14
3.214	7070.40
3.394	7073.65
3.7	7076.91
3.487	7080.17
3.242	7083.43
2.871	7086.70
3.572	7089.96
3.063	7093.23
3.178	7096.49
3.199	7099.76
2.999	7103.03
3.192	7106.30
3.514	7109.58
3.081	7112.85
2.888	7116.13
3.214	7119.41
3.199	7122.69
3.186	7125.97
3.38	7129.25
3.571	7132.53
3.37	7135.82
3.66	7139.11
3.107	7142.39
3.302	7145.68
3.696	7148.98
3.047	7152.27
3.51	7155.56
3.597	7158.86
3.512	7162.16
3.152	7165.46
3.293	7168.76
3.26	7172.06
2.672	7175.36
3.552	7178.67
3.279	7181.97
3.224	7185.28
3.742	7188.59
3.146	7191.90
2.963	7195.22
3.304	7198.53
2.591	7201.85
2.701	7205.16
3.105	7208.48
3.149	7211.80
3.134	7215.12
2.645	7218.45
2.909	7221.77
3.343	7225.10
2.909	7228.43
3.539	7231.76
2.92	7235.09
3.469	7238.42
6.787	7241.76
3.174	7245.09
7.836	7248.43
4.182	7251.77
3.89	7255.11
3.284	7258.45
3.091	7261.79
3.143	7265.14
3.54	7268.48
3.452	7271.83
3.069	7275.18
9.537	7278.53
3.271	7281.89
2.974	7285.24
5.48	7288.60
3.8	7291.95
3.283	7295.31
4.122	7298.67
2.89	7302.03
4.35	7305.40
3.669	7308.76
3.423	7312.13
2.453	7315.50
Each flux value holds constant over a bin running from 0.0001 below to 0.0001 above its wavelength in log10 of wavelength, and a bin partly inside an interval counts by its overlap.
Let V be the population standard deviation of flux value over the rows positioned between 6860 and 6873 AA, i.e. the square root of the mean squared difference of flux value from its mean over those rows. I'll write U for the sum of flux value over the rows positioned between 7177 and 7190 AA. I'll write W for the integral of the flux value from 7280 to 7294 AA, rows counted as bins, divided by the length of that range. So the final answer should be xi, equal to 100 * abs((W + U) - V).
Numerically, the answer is 1736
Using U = 13.8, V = 0.39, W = 3.95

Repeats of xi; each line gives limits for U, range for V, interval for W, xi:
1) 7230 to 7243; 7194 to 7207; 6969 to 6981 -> 2013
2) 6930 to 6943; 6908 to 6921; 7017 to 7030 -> 1662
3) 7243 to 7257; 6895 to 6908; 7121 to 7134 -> 2193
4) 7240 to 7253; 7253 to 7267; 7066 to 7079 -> 2513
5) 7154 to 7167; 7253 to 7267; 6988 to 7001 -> 1705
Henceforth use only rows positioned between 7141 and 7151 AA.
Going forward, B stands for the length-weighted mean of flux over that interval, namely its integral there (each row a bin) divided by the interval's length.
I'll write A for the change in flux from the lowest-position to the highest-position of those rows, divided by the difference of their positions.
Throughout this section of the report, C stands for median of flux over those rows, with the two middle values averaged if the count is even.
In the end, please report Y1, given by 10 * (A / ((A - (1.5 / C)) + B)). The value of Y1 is 0.30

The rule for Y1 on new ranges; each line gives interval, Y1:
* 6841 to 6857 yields -0.22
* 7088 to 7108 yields -0.09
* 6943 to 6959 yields 0.07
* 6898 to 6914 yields -0.07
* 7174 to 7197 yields 0.05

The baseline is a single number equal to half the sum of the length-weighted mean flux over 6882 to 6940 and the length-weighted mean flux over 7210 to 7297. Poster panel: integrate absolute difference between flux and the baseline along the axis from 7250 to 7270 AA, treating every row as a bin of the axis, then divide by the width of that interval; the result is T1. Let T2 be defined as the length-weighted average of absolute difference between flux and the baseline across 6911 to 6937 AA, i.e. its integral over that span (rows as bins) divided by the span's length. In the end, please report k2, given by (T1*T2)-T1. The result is -0.20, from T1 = 0.43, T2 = 0.54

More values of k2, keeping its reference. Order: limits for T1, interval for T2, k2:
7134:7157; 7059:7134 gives -0.19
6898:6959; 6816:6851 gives -0.35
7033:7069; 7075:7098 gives -0.17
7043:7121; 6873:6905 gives -0.27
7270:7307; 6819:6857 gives -0.73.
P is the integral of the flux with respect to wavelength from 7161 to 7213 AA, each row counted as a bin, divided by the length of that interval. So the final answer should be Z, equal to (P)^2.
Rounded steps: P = 3.16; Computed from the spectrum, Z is 10.0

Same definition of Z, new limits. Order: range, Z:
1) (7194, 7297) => 14.2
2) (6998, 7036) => 11.6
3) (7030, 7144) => 11.2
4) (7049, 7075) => 12.2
